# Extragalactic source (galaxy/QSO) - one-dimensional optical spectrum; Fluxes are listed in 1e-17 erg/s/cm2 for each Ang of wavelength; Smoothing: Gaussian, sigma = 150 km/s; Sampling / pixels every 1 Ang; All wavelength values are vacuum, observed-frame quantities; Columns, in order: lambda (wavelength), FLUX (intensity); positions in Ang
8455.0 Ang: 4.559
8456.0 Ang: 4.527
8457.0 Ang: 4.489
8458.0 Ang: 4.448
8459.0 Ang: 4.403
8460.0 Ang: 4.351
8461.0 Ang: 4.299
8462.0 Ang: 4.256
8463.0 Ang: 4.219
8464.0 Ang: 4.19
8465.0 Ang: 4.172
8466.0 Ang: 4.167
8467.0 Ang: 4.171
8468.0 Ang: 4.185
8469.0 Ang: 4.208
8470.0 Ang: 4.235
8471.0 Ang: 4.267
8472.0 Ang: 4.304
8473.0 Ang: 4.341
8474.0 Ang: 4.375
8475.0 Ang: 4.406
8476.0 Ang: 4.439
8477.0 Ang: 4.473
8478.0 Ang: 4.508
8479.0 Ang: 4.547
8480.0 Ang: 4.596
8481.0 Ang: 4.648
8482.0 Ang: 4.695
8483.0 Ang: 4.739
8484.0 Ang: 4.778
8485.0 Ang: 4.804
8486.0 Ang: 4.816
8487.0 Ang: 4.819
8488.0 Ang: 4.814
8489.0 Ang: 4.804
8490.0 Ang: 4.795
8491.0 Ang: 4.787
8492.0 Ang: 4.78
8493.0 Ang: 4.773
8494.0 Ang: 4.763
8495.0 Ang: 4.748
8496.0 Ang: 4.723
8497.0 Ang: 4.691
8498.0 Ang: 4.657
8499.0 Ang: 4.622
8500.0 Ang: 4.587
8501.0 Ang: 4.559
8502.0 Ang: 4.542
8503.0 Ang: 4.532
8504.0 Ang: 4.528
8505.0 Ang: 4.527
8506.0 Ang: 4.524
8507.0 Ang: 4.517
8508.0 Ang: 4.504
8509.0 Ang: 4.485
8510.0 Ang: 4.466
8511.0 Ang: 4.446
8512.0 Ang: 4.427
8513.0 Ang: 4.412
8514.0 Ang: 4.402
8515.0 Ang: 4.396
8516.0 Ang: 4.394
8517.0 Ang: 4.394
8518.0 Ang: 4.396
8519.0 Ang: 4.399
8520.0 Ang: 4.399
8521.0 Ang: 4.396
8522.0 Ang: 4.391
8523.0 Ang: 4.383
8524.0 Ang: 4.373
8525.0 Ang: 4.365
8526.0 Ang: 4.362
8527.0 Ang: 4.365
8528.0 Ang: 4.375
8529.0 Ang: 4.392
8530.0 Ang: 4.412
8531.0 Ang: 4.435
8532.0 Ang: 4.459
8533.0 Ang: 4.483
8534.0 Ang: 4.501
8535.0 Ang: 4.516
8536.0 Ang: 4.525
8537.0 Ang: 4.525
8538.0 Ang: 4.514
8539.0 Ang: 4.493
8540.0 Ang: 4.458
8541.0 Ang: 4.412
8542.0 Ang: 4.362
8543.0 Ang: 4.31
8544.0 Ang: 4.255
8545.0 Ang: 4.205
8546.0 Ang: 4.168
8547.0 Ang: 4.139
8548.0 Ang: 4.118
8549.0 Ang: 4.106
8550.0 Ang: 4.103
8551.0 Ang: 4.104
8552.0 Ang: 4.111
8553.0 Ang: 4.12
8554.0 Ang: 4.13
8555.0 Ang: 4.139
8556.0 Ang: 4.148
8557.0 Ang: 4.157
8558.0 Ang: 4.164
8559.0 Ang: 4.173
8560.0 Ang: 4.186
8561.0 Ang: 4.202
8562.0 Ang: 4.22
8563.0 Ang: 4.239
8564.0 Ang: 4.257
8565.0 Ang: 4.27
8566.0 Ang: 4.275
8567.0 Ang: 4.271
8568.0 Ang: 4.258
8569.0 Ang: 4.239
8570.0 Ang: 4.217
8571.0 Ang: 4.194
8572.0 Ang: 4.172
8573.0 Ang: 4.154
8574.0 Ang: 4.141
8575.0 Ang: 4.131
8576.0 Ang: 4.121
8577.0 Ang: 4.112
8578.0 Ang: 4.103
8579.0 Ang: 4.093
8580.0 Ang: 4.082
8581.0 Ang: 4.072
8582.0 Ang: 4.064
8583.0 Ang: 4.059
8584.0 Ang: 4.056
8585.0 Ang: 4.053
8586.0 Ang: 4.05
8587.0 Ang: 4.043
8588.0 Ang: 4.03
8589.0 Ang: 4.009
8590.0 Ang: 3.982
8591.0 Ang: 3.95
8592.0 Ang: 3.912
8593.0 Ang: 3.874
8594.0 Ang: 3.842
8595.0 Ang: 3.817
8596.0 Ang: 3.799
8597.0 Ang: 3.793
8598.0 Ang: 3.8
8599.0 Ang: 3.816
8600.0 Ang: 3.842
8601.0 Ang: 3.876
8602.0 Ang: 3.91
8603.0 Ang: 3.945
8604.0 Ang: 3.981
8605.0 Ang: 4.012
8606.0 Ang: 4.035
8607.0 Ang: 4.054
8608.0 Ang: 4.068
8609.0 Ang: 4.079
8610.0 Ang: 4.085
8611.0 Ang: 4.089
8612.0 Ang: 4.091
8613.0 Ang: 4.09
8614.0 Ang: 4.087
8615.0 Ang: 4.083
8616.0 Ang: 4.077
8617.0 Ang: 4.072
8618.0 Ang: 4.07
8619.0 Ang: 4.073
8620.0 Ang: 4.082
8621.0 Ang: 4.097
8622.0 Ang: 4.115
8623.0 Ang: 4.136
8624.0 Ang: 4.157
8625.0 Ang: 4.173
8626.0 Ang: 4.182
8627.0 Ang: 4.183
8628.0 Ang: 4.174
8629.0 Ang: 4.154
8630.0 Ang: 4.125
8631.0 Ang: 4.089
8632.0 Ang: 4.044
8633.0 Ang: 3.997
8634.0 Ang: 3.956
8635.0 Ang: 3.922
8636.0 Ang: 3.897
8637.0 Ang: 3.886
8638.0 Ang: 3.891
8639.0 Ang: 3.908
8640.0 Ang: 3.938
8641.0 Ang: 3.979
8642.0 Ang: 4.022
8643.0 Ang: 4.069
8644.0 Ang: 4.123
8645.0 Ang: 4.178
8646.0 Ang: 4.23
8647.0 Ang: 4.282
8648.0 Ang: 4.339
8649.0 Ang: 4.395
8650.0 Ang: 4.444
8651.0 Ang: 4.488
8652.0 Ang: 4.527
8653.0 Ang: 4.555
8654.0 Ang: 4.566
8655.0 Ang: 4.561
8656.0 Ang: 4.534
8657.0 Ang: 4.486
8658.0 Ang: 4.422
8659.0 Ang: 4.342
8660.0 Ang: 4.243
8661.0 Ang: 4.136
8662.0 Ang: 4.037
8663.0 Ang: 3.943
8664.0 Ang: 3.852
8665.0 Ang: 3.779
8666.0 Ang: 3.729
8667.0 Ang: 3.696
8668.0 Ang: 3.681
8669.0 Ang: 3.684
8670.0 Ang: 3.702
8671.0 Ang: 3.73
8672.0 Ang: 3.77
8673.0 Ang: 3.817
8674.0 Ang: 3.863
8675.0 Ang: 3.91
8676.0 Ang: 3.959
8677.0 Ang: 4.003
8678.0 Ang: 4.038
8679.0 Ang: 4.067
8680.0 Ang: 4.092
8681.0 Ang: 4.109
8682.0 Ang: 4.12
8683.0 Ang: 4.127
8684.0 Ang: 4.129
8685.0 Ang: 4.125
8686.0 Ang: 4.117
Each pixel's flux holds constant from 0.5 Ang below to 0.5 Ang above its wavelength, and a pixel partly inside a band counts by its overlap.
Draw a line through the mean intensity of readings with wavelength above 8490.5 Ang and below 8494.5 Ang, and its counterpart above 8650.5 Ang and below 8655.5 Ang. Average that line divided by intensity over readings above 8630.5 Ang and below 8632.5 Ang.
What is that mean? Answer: 1.12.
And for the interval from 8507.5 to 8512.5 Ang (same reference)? 1.06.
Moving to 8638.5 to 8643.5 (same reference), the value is 1.14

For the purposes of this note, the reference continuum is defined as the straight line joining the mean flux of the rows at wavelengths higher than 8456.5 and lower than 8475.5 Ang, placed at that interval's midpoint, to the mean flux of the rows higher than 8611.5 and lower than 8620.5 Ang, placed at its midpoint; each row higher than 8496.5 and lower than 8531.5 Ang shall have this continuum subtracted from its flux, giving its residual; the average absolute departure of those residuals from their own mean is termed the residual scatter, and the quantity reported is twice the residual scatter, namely 0.13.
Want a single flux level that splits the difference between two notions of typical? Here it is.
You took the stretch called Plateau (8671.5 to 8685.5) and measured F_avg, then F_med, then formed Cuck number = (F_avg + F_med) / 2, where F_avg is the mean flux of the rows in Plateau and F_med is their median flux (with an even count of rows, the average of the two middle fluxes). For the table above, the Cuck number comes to 4.03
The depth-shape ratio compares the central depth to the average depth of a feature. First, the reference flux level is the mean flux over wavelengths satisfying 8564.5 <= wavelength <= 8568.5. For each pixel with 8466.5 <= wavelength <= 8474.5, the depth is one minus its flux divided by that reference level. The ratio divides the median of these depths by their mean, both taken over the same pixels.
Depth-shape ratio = 2.26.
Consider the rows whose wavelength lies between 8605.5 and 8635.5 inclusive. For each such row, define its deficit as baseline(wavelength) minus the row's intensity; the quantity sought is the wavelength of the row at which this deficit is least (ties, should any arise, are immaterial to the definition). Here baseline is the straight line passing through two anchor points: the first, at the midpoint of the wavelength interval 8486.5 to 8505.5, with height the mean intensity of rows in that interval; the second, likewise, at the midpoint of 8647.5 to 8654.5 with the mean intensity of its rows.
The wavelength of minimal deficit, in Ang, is 8627.0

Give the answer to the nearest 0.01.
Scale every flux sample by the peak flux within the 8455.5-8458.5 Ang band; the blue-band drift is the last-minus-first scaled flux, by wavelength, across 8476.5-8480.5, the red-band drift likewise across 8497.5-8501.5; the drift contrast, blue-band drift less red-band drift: 0.05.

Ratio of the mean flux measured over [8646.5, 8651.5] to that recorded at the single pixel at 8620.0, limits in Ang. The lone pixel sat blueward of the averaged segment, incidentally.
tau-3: 1.08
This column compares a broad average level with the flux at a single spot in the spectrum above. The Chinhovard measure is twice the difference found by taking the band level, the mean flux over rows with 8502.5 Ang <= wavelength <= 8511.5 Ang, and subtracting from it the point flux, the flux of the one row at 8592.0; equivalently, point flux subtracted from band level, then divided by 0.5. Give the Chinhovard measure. 1.2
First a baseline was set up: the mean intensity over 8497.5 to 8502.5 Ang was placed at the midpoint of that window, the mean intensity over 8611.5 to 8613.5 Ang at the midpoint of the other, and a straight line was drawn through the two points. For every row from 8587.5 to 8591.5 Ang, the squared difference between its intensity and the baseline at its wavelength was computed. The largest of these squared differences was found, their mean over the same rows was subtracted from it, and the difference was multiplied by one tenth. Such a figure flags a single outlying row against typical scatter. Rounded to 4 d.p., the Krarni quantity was 0.0015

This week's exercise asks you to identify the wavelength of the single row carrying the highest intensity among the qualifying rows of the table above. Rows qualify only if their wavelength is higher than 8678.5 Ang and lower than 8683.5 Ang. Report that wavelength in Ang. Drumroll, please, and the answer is 8683.0 Ang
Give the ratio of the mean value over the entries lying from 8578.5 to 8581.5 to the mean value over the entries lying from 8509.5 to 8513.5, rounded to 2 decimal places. 0.92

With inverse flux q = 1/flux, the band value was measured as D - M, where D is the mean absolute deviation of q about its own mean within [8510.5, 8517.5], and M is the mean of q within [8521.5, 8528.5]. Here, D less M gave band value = -0.228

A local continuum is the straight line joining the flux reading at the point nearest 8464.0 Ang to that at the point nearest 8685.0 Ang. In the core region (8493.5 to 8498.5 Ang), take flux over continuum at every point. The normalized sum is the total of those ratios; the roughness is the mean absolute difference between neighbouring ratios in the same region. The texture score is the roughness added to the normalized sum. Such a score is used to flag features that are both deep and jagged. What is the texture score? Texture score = 5.6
